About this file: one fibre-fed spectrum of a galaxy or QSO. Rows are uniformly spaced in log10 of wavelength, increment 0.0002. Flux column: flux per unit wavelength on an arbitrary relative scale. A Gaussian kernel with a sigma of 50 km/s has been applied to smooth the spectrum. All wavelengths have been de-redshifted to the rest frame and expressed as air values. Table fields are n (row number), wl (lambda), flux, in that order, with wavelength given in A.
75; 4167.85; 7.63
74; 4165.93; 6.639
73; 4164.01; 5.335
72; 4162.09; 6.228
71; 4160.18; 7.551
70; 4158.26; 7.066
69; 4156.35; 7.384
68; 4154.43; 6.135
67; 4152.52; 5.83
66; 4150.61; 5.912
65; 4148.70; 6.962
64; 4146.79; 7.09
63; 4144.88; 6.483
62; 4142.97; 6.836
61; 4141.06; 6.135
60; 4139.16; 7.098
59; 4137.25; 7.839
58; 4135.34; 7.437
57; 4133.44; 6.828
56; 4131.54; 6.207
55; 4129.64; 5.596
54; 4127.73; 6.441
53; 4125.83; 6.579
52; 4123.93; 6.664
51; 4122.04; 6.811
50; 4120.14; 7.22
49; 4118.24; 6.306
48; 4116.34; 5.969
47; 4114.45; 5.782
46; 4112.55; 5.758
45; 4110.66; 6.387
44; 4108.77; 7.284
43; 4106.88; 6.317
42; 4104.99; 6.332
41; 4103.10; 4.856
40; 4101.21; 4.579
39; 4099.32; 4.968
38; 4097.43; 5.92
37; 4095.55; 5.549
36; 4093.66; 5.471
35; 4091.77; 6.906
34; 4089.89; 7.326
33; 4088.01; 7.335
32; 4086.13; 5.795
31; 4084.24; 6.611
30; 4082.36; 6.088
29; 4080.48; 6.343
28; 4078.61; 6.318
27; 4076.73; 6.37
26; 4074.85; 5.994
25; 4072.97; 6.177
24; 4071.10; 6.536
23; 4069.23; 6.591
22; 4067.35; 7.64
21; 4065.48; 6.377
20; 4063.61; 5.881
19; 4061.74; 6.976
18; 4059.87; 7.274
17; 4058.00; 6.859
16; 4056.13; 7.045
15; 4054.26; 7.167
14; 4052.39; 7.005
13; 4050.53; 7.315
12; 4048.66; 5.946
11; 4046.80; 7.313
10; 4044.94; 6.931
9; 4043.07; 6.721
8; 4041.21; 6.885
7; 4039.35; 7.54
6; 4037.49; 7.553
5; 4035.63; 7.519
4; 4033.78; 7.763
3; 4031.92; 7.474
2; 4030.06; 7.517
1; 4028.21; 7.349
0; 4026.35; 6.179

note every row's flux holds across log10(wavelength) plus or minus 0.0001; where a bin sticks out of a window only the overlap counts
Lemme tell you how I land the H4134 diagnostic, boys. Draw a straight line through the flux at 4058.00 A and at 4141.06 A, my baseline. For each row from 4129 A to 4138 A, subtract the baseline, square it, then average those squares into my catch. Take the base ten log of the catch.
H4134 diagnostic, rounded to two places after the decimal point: 0.01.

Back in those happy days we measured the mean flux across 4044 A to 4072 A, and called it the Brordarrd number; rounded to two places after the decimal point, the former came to 6.86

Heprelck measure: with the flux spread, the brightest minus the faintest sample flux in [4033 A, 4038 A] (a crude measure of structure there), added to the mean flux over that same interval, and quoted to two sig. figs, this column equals 7.9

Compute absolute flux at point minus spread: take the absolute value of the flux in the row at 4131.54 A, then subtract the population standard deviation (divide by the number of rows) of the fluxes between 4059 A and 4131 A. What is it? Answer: 5.51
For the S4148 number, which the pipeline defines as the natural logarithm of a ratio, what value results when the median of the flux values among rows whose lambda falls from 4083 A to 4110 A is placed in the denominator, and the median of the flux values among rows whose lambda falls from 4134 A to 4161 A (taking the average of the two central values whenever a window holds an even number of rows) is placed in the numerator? 0.14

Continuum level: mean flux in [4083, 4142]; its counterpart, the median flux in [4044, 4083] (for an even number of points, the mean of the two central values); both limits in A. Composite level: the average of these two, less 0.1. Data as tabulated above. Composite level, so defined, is 6.36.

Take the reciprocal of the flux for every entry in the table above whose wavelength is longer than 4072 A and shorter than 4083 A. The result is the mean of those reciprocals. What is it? 0.161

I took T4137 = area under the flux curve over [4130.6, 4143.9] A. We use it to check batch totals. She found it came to 92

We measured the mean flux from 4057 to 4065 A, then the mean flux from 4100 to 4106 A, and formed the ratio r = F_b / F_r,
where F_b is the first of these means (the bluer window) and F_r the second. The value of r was 1.28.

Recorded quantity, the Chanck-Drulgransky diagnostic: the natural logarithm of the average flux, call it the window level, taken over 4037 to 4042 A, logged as 1.99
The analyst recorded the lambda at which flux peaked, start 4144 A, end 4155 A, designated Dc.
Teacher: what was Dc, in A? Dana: 4146.79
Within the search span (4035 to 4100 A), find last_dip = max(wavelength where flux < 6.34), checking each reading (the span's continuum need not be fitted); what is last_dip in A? 4099.32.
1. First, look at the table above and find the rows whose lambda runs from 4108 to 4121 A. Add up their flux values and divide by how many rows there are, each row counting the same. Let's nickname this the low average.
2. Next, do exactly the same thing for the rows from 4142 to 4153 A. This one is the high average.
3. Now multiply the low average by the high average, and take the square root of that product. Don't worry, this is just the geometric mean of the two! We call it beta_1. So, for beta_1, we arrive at 6.5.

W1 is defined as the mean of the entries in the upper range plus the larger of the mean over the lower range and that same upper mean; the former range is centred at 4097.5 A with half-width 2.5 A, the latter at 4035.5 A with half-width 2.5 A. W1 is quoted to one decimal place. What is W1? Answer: 13.1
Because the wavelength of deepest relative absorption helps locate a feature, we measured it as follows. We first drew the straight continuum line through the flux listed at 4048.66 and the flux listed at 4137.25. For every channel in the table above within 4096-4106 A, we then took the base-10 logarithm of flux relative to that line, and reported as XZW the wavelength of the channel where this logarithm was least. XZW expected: 4101.21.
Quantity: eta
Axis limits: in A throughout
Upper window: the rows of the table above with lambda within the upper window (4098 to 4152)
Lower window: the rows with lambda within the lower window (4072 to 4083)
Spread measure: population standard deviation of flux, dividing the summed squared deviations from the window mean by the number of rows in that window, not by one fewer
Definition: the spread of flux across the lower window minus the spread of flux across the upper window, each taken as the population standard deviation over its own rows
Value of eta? -0.62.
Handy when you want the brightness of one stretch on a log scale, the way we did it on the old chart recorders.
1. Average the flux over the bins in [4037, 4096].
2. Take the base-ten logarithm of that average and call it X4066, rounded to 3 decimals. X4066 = 0.825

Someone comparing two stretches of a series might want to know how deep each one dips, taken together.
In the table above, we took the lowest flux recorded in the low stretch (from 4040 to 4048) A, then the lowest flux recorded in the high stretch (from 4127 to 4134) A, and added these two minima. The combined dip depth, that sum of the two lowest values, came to 12.3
